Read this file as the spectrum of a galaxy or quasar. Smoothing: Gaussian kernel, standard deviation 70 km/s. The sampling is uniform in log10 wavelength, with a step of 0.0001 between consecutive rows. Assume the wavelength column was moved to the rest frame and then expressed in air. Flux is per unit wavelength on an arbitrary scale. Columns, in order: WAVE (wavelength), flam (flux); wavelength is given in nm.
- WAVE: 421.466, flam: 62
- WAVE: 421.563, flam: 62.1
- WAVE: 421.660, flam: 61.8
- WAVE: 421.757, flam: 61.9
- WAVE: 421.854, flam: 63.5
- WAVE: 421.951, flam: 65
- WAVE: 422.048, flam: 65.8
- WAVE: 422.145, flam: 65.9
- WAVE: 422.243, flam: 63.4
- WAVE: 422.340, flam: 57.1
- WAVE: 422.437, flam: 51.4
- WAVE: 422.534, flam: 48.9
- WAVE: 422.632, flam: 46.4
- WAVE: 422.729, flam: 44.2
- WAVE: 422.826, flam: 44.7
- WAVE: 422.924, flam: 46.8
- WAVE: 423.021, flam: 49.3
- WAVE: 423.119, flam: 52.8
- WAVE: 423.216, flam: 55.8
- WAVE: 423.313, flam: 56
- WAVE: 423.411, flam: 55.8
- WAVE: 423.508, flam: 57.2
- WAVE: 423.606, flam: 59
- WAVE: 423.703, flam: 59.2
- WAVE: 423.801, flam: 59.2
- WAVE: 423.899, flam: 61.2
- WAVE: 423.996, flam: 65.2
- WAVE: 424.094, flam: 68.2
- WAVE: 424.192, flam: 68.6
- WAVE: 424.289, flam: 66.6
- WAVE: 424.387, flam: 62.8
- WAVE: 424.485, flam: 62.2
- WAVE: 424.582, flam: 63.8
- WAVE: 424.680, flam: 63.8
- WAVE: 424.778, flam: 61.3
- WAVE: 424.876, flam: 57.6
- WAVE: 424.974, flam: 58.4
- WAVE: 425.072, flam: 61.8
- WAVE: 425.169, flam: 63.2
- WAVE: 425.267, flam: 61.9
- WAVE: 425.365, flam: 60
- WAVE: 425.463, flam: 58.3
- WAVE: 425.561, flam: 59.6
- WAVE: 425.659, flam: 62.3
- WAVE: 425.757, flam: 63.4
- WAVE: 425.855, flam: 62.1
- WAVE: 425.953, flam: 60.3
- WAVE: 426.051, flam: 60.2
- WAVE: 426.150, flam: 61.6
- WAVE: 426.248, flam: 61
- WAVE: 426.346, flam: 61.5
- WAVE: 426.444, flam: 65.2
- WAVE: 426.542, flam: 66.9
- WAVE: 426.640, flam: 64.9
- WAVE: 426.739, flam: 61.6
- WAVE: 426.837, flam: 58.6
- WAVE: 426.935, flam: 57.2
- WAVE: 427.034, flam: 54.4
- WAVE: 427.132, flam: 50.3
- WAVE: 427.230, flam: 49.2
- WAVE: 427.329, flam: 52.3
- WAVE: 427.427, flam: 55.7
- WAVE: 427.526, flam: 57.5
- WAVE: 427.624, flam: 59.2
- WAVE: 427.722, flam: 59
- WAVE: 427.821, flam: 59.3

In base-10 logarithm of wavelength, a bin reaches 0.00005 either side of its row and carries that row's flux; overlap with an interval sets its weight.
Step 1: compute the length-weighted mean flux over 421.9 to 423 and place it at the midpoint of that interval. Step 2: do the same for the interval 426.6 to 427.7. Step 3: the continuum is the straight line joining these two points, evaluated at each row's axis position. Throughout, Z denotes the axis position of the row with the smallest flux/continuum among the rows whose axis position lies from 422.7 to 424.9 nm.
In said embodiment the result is 422.729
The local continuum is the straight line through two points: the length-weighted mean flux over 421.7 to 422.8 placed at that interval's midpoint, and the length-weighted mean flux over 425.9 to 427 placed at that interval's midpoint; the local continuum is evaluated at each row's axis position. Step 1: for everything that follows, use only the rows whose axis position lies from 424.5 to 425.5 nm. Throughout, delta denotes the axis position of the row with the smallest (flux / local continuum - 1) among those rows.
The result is 424.876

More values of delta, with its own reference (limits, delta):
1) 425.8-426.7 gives 426.051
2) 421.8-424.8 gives 422.729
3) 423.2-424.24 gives 423.411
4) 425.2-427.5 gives 427.230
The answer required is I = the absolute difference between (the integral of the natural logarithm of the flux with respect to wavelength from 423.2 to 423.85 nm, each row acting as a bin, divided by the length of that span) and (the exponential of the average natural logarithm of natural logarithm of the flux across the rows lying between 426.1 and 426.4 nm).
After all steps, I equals 0.07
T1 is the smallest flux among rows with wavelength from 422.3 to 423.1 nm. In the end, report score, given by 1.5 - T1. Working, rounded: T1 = 44.2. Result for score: -43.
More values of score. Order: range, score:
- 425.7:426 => -59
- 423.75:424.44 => -58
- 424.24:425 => -56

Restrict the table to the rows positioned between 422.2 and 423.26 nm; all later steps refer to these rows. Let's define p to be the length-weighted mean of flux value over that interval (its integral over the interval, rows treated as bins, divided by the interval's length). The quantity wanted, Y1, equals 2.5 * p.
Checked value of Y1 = 127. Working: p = 51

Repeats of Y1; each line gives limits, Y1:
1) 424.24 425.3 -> 155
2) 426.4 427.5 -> 144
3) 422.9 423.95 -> 140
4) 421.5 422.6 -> 151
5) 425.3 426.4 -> 152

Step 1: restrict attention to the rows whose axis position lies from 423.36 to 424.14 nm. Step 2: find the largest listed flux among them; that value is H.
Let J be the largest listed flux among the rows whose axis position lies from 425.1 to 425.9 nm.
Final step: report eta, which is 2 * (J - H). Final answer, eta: -10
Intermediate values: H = 68.2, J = 63.4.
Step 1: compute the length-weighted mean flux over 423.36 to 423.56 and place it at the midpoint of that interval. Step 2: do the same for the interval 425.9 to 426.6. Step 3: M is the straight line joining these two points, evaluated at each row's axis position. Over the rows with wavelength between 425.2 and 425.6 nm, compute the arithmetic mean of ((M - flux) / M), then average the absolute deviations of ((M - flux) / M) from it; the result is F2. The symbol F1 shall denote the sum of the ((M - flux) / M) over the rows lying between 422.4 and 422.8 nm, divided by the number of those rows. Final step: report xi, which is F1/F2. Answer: 6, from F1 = 0.12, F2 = 0.020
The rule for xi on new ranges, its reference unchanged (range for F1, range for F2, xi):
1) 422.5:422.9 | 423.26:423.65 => 10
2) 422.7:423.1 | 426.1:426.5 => 8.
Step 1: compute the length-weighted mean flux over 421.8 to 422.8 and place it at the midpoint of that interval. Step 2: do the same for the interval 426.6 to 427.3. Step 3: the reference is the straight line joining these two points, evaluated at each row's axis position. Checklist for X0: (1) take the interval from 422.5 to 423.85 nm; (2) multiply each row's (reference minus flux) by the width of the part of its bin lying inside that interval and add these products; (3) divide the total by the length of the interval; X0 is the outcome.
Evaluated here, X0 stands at 4.2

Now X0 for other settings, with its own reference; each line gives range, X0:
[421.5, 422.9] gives -0.2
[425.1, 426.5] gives -5.0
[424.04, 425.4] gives -6.3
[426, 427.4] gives -2.5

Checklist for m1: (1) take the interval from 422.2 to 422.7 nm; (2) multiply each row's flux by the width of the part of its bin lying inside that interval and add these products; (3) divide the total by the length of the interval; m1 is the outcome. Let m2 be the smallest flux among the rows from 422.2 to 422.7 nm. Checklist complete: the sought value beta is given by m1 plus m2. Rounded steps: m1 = 53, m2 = 46.4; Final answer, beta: 99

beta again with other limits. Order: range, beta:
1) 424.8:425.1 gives 117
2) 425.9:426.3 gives 121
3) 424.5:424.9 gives 120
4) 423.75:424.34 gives 124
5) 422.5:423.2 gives 92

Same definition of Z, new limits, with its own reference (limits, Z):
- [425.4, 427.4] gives 427.230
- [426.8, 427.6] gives 427.230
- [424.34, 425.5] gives 424.876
